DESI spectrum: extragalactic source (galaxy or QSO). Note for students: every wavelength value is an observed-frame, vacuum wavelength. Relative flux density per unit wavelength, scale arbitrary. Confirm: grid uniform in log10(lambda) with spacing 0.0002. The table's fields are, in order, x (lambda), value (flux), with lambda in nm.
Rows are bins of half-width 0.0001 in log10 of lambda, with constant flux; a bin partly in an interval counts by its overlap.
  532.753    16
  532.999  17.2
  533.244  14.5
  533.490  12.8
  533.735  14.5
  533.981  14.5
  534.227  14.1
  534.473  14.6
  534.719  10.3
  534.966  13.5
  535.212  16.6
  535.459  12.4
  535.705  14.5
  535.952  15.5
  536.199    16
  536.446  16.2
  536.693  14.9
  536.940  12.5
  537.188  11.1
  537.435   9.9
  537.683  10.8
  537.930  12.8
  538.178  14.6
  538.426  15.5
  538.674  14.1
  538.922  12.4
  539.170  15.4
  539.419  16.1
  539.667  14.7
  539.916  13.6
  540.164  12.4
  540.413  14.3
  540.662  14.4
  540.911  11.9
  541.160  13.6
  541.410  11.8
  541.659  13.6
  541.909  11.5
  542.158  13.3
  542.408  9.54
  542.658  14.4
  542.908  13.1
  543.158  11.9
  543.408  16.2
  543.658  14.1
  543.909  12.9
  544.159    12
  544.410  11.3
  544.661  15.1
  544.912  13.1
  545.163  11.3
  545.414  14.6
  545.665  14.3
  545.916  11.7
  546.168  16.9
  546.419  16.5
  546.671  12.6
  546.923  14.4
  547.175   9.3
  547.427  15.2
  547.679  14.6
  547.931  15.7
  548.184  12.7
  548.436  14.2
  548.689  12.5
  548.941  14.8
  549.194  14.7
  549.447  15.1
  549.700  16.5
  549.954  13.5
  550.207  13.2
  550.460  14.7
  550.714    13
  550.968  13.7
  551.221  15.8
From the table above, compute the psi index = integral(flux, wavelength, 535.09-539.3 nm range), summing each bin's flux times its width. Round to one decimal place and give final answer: 58.2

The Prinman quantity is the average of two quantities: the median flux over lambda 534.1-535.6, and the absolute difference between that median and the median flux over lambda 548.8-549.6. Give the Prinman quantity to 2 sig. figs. 7.4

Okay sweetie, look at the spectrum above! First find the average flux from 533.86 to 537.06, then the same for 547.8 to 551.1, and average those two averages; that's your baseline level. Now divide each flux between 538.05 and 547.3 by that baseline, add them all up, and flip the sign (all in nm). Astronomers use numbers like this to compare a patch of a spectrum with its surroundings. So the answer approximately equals -35.0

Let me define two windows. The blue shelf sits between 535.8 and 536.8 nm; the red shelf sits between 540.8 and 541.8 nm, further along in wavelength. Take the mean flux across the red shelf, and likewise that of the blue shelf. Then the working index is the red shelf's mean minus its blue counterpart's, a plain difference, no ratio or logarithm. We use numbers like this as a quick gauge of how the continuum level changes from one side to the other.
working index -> -2.9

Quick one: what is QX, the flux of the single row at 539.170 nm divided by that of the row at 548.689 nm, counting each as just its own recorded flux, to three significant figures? 1.23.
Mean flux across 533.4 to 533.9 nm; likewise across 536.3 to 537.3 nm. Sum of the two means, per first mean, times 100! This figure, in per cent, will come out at 200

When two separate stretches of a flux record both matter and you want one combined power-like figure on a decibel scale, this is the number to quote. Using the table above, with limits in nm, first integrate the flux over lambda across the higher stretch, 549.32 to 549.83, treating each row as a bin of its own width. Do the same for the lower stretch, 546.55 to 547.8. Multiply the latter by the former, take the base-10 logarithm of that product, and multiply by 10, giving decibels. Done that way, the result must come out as 21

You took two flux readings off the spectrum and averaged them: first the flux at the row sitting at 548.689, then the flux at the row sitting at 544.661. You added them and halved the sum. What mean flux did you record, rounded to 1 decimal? 13.8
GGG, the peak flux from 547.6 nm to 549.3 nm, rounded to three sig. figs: 15.7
